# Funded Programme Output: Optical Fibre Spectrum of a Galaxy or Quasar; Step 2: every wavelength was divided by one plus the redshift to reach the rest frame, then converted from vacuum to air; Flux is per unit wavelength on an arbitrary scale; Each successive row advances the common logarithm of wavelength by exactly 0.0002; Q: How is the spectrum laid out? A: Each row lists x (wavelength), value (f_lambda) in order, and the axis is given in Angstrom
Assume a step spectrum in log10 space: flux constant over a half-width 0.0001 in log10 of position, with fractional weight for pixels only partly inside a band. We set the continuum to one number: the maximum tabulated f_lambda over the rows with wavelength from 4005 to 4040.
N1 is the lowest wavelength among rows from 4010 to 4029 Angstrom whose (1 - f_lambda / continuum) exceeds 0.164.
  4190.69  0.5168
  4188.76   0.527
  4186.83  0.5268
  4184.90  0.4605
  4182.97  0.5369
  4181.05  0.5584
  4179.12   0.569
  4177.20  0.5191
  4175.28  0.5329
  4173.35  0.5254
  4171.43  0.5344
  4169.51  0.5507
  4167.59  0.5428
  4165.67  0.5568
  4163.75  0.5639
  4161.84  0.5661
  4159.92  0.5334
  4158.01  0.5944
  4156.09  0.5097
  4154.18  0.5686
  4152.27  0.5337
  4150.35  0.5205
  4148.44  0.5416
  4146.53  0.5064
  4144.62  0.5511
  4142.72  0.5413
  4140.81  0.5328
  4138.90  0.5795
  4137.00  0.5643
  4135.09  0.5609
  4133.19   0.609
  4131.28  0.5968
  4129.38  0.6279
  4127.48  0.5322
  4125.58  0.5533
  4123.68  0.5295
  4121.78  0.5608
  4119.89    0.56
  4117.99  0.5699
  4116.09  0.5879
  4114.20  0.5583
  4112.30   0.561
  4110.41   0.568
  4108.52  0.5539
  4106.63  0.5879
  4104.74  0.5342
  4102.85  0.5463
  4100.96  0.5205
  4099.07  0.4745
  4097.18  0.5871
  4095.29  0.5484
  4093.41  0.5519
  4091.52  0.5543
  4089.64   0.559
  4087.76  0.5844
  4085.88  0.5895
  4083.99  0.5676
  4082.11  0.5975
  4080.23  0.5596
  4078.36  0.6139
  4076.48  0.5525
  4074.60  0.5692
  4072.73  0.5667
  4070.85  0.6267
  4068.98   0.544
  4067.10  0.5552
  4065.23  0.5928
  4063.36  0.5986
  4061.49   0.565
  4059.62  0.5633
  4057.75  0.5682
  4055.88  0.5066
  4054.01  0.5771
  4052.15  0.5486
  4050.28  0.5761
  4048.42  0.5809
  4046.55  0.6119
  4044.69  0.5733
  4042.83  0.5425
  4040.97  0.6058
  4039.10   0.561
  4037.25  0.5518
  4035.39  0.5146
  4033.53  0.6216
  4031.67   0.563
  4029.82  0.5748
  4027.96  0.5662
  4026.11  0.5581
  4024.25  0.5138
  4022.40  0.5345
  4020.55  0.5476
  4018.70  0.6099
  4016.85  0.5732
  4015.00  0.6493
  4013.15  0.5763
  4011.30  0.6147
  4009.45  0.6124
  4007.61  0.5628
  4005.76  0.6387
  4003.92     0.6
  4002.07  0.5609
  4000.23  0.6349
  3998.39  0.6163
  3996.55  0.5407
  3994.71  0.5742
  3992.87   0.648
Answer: 4022.40 Angstrom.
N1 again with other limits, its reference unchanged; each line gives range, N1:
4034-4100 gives 4035.39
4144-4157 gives 4146.53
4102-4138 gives 4104.74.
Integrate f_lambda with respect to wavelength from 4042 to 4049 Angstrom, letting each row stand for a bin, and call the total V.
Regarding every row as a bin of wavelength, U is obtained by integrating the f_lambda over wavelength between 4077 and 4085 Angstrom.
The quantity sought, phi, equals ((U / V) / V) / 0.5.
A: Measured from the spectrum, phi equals 0.57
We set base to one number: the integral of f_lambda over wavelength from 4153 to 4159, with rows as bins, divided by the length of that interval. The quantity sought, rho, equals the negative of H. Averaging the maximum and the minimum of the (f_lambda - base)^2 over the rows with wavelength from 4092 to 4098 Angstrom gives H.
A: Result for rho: -0.0005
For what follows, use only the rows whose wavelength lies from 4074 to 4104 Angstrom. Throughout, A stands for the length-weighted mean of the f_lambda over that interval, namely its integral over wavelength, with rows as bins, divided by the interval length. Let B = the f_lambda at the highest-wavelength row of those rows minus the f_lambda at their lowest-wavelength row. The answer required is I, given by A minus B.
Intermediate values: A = 0.56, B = -0.023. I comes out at 0.583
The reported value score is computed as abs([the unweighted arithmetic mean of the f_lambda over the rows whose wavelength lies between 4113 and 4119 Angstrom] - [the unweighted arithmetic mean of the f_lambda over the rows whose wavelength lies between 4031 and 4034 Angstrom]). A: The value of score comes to 0.020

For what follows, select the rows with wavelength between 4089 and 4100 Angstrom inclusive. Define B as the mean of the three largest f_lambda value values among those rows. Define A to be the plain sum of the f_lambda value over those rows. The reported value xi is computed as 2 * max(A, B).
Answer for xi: 6.6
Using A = 3.28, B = 0.57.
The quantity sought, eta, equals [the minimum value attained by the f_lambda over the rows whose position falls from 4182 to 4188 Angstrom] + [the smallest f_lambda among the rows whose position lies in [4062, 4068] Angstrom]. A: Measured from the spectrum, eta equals 1.02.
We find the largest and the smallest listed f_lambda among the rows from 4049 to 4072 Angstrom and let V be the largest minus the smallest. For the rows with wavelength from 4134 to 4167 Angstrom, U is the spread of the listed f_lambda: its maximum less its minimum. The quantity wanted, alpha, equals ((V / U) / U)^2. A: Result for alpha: 241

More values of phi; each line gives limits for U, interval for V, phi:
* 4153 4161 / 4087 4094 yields 0.57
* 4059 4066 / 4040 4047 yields 0.49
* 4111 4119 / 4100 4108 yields 0.47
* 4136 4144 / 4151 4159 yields 0.46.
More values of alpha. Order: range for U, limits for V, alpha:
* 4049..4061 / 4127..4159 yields 598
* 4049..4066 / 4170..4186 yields 164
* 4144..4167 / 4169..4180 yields 42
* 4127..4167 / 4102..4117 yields 13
